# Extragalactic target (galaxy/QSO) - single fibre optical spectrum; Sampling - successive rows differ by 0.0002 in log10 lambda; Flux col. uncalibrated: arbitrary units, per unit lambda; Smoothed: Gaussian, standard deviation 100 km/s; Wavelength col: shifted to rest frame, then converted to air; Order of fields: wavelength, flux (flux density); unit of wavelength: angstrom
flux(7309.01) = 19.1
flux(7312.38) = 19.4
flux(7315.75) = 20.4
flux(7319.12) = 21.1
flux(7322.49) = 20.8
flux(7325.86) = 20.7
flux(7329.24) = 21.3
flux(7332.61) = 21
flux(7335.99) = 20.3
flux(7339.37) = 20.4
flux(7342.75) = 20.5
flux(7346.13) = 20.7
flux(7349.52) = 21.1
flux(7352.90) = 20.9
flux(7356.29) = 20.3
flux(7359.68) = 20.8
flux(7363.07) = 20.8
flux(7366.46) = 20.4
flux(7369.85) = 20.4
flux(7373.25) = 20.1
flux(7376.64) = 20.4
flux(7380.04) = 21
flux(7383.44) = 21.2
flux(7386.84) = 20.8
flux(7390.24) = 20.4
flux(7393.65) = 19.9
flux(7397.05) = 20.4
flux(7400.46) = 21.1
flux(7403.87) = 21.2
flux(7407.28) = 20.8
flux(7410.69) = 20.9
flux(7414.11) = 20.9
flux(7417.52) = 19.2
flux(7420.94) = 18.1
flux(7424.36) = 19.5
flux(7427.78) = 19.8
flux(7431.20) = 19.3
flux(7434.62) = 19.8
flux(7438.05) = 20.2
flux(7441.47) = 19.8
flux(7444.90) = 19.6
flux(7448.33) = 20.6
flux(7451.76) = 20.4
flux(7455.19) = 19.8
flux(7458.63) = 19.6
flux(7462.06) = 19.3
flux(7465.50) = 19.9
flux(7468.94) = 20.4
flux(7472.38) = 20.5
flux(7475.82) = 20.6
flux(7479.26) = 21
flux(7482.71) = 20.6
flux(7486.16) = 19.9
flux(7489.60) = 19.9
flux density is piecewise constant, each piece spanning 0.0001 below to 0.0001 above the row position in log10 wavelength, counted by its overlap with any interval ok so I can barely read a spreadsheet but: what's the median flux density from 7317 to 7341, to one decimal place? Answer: 20.8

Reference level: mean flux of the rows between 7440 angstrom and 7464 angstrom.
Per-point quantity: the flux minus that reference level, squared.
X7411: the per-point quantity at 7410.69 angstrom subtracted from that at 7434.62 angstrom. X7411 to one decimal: -1.1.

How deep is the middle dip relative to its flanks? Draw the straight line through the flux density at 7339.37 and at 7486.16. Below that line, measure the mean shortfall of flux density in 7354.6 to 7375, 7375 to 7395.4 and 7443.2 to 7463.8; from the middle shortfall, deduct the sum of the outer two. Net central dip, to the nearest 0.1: -0.3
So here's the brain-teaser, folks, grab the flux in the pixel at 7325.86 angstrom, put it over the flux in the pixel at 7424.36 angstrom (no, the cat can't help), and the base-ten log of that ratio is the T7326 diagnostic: 0.026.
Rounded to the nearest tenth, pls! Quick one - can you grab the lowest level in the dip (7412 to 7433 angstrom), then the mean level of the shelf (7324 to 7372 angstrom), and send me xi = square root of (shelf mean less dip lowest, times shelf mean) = 7.3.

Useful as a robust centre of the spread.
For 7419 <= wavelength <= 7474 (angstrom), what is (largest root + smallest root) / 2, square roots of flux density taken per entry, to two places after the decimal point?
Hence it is 4.40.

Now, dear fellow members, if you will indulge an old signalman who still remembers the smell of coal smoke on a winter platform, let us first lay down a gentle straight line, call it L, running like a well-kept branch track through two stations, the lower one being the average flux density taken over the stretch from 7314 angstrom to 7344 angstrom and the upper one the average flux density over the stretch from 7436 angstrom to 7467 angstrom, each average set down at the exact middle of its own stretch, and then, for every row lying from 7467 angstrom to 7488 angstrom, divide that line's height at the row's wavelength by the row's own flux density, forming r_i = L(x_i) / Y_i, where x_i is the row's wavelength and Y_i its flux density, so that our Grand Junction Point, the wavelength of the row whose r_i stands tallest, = 7486.16 angstrom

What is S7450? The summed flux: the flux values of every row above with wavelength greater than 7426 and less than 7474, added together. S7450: 279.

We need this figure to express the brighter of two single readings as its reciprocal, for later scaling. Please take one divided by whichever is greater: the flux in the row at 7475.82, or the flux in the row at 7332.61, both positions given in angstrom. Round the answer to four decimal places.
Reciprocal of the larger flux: 0.0476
